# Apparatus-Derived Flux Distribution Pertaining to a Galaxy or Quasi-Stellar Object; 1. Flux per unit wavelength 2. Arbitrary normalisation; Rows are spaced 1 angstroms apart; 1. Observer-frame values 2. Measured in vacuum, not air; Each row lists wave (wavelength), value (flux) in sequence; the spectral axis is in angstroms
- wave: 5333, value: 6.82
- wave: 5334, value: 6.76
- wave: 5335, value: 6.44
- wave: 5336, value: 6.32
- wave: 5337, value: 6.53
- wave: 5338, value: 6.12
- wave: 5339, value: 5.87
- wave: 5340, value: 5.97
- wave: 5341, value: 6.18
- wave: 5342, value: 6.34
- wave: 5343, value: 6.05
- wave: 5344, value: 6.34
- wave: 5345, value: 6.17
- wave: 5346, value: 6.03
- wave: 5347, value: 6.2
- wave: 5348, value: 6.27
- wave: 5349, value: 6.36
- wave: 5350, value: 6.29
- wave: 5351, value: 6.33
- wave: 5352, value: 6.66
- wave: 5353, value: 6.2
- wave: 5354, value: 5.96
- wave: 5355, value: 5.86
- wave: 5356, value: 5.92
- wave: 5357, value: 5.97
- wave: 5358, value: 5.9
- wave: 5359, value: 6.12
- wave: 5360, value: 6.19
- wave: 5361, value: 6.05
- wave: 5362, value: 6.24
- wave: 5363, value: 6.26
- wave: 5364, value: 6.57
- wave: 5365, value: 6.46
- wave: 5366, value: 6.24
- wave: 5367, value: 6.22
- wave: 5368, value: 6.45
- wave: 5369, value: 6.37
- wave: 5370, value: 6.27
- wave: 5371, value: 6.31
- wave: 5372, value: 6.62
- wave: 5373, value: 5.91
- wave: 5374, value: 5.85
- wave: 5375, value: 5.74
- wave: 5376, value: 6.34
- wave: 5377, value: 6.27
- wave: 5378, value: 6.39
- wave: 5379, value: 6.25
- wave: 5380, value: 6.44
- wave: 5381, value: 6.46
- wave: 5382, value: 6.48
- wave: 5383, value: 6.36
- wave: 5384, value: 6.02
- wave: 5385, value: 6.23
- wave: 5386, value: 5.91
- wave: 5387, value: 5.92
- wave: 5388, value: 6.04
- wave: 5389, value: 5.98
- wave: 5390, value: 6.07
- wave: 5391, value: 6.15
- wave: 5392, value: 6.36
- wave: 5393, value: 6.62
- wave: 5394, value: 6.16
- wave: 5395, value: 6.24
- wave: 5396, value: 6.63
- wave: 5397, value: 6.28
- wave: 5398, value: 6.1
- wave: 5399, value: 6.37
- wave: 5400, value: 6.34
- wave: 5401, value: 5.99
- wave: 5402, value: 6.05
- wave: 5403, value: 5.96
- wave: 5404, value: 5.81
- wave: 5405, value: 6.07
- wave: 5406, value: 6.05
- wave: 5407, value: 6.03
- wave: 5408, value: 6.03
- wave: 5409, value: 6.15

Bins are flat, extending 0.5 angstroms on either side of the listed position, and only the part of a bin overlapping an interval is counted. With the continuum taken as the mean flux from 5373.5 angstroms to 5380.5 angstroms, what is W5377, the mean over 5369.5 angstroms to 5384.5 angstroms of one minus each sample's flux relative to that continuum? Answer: -0.010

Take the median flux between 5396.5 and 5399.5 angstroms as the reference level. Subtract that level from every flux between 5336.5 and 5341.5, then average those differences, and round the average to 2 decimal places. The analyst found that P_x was -0.15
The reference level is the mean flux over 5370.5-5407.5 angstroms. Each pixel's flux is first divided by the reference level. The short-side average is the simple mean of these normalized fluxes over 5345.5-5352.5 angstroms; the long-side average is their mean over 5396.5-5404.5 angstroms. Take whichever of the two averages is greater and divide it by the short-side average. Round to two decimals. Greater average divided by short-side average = 1.00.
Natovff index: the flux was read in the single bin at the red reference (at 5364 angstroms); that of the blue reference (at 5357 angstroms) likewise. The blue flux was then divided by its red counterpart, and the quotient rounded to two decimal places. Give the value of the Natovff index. 0.91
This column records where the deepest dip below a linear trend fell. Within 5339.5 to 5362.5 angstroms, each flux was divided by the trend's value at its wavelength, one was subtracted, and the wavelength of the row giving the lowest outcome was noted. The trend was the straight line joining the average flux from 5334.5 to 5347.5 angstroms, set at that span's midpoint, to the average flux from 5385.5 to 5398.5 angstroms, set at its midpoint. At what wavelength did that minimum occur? 5355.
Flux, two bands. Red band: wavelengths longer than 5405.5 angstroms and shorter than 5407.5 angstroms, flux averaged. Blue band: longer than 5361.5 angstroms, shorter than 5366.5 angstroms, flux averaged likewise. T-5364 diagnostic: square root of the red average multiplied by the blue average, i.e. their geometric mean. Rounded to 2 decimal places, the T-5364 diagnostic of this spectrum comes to 6.20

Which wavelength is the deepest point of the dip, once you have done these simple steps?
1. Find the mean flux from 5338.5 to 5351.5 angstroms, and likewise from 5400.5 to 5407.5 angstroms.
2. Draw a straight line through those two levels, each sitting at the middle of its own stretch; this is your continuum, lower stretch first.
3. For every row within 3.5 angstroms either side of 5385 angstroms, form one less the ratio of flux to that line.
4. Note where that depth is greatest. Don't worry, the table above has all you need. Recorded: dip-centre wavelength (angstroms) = 5386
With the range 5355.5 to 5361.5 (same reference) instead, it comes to 5358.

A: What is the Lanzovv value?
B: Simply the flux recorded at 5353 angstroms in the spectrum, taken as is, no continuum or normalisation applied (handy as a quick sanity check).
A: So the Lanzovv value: 6.2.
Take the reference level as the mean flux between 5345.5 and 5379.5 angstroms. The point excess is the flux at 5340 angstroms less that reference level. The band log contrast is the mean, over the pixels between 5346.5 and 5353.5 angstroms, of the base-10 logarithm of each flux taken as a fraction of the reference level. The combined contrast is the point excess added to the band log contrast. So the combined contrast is -0.23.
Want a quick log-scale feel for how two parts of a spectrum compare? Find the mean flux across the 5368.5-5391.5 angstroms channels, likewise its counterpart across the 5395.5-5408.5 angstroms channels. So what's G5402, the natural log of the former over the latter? 0.010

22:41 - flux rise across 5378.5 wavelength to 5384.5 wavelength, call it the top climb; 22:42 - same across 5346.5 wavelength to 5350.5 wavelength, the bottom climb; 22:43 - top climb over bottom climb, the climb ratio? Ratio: -2.6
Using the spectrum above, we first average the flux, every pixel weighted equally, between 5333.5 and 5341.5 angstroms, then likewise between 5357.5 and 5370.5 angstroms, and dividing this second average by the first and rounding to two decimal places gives 1.00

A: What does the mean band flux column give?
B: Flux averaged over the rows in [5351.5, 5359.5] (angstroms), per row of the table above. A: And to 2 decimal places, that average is 6.07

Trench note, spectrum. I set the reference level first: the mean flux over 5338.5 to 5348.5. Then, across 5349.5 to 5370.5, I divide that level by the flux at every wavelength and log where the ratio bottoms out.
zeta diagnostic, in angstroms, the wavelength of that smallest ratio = 5352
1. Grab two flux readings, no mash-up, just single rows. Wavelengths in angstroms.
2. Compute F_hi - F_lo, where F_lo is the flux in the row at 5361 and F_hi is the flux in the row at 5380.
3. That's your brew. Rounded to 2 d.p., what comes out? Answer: 0.39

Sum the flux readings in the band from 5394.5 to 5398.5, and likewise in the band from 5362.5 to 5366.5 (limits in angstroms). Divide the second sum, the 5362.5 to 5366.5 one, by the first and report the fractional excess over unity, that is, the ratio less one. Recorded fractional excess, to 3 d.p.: 0.011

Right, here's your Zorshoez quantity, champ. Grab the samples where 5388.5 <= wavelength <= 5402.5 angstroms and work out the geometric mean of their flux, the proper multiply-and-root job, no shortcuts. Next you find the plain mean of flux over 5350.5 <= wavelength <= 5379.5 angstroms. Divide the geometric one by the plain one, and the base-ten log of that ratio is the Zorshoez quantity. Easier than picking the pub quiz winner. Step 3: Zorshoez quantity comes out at 0.0022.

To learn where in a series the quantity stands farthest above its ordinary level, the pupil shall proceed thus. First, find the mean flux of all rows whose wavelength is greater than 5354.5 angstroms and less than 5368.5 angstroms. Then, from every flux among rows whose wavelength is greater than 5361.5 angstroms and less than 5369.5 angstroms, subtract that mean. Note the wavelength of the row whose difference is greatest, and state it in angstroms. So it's 5364 angstroms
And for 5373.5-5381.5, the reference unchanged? 5381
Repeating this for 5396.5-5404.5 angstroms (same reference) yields 5399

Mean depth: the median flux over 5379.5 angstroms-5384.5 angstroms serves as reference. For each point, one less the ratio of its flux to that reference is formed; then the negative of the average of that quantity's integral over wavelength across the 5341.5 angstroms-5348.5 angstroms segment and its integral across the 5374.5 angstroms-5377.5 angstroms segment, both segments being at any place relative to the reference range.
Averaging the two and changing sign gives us -0.21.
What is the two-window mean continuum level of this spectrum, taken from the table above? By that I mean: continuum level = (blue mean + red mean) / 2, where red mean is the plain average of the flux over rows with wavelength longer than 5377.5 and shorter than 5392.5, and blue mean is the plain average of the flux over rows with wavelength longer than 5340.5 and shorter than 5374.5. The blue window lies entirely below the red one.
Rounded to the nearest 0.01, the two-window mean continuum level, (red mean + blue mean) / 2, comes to 6.21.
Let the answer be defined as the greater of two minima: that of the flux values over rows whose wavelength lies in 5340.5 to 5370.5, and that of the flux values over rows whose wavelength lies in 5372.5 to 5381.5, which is 5.86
